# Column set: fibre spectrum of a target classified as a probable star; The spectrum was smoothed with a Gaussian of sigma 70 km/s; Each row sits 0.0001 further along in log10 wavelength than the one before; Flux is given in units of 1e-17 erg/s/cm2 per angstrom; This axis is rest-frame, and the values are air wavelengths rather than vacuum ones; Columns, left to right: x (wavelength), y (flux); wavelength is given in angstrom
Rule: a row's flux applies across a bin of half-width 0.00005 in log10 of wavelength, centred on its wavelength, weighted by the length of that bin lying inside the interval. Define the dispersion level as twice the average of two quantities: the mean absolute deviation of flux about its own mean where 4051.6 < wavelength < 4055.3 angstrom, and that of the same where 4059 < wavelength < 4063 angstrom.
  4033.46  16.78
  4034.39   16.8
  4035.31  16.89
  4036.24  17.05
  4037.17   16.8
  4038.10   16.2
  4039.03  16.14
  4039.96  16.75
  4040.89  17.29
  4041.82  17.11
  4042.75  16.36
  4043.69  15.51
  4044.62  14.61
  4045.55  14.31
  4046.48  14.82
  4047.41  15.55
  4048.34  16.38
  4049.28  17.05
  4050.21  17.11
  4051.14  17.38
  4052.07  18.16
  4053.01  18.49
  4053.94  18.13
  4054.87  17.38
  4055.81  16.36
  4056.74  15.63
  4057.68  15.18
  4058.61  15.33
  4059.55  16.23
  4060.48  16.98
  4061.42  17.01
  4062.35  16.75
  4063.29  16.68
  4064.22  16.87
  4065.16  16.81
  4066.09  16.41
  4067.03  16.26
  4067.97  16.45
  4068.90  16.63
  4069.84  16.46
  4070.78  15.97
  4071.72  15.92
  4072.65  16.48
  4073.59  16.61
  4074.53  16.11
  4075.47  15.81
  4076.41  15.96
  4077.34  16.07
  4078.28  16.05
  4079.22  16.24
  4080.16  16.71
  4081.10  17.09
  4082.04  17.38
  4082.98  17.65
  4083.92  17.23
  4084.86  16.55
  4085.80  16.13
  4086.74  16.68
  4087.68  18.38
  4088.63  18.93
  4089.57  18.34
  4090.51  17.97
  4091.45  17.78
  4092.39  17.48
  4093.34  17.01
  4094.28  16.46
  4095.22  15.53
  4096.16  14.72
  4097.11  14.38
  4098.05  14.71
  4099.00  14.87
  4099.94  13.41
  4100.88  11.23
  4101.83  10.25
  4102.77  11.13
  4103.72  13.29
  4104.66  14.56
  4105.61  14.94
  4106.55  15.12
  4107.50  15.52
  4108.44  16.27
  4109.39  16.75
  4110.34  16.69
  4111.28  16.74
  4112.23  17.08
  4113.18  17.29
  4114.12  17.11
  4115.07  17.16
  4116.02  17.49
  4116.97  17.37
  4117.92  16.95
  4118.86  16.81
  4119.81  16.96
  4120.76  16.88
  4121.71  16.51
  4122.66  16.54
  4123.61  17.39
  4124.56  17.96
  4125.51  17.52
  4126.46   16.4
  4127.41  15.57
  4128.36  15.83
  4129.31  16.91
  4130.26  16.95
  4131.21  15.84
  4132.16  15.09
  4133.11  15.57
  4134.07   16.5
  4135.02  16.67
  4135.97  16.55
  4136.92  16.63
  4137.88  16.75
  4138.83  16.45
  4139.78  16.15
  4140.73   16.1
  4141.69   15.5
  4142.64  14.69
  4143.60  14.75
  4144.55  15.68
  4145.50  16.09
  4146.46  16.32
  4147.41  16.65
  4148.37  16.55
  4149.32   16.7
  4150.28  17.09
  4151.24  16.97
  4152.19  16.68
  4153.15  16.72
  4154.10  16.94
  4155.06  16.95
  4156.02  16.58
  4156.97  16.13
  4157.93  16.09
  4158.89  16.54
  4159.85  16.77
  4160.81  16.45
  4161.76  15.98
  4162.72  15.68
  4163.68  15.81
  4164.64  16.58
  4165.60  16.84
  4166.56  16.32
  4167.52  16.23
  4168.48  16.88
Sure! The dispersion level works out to 0.59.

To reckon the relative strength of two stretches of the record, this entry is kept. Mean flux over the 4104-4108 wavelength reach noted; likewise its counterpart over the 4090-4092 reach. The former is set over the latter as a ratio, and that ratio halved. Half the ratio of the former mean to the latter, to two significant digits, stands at 0.42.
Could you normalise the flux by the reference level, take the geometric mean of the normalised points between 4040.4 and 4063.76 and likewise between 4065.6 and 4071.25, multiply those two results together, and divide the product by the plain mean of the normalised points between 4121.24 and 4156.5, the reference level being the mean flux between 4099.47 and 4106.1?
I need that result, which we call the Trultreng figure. 1.29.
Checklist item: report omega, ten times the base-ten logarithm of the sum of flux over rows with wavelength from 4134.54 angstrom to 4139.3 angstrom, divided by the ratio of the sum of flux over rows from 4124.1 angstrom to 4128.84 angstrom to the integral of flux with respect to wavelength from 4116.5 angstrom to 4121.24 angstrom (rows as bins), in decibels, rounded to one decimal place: 19.1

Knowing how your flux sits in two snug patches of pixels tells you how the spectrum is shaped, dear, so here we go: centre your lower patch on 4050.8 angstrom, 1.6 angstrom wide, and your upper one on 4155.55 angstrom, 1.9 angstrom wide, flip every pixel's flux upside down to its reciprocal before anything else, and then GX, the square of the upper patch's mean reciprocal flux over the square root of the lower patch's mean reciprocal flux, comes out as 0.0148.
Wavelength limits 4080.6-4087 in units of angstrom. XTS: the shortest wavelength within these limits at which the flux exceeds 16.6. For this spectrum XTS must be 4081.10 angstrom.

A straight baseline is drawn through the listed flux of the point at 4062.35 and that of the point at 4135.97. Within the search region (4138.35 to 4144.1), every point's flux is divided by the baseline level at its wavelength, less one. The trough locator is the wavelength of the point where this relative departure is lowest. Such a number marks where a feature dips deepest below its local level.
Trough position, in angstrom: 4142.64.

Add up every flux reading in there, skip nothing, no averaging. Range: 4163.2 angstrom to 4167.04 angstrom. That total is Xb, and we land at 66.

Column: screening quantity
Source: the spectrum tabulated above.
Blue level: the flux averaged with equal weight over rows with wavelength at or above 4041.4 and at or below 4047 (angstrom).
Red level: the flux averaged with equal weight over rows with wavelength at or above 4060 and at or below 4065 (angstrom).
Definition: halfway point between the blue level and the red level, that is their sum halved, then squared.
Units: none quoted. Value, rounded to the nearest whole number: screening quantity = 261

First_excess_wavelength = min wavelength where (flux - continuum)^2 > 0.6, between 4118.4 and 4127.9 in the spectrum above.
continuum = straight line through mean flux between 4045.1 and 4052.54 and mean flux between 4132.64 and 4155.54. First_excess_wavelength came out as 4123.61 angstrom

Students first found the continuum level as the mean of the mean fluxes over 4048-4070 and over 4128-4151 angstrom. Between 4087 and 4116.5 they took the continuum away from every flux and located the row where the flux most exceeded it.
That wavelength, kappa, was 4088.63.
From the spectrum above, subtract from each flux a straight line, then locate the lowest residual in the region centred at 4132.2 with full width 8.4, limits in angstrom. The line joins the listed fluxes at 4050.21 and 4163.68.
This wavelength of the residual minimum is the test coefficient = 4132.16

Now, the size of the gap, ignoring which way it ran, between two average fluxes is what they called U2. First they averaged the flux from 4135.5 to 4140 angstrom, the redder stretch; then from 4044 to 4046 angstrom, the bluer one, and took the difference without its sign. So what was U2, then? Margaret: 2.0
